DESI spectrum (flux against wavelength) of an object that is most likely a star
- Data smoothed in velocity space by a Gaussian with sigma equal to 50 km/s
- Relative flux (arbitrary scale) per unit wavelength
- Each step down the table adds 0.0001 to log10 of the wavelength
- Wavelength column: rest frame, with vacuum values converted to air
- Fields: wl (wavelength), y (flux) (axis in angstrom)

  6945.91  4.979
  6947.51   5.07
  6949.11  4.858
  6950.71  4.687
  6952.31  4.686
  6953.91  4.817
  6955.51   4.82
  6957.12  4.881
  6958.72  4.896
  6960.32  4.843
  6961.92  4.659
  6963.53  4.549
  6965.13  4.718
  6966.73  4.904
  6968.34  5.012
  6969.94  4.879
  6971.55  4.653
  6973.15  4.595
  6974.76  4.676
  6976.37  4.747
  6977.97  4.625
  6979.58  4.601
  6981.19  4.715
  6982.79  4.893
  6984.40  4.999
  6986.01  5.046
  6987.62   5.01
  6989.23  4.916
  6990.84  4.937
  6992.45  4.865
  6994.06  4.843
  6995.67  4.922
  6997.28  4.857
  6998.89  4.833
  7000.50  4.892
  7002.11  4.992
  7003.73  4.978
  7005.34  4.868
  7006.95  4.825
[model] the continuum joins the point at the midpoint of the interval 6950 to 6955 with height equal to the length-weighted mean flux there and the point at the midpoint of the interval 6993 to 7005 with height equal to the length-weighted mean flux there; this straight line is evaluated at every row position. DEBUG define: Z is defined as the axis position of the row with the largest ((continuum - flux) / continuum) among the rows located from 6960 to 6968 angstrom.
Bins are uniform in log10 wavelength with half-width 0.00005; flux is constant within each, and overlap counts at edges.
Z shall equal 6963.53 angstrom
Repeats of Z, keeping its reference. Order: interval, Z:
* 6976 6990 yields 6979.58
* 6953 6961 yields 6955.51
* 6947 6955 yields 6952.31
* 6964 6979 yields 6973.15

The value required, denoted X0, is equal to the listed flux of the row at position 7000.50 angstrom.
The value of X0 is 4.892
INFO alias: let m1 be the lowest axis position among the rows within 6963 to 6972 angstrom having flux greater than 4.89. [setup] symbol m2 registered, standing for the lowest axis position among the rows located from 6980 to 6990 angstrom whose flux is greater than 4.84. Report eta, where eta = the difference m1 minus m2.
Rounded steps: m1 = 6966.73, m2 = 6982.79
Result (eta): -16.1 angstrom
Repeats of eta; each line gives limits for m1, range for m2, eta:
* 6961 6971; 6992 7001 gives -25.7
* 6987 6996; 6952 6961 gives 30.5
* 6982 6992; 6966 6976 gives 16.1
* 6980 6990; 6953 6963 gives 25.7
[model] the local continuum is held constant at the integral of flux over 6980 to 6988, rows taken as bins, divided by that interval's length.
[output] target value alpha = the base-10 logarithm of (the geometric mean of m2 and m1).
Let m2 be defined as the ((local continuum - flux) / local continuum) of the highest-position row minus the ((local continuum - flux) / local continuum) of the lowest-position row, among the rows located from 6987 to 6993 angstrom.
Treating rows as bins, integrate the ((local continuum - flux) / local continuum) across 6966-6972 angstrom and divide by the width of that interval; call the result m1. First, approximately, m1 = 0.008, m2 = 0.030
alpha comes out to -1.8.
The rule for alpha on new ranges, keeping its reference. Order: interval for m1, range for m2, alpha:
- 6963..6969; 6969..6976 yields -1.5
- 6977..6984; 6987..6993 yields -1.5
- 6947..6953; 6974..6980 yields -1.8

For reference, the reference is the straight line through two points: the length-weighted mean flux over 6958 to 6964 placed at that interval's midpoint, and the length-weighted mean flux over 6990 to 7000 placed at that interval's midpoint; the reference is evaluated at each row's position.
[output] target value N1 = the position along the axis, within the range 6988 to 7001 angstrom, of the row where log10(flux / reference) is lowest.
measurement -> 6998.89 angstrom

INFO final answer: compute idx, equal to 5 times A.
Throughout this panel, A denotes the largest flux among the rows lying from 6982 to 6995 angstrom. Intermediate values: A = 5.046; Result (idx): 25.2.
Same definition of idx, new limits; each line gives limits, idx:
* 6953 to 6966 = 24.5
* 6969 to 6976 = 24.4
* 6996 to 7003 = 25.0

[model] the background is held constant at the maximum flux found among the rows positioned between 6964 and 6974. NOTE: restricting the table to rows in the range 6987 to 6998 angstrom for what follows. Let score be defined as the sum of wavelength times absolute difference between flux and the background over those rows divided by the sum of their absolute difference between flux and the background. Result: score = 6993.6 angstrom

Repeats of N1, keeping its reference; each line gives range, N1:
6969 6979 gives 6973.15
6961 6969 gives 6963.53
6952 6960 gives 6952.31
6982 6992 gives 6989.23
